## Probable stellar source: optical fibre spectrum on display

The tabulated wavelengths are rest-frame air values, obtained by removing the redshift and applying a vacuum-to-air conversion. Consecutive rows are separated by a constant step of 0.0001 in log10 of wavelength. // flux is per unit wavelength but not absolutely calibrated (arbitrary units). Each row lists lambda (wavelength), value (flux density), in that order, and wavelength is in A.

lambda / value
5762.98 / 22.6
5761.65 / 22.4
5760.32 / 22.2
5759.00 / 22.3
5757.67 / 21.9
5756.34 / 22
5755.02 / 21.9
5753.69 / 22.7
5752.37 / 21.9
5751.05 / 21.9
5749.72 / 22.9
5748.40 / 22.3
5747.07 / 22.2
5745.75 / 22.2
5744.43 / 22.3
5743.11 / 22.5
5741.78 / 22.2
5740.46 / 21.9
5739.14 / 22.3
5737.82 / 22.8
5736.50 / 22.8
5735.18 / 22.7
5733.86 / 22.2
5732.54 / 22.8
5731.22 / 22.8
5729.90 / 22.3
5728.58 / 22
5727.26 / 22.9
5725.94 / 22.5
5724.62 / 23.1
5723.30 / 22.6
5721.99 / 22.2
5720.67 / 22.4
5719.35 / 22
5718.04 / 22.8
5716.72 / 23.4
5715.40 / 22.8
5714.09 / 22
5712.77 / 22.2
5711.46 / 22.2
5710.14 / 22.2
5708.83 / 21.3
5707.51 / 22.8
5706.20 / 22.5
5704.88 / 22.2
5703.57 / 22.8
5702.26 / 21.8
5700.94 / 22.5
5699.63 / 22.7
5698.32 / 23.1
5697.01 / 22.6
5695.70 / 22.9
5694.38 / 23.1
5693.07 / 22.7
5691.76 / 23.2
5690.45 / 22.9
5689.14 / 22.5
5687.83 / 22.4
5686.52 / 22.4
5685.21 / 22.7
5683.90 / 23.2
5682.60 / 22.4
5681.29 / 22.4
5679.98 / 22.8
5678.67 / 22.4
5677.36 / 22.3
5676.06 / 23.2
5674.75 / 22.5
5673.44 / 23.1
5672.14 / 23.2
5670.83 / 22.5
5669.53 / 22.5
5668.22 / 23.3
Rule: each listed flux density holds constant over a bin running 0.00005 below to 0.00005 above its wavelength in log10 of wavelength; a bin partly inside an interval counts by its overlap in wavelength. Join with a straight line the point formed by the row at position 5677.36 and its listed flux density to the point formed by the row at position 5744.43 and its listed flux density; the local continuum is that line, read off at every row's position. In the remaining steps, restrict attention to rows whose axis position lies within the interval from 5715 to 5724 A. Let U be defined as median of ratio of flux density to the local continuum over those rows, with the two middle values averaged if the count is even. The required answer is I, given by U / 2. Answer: 0.507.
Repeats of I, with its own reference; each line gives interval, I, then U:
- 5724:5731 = 0.504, 1.01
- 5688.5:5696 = 0.513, 1.03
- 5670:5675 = 0.511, 1.02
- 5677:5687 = 0.502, 1.00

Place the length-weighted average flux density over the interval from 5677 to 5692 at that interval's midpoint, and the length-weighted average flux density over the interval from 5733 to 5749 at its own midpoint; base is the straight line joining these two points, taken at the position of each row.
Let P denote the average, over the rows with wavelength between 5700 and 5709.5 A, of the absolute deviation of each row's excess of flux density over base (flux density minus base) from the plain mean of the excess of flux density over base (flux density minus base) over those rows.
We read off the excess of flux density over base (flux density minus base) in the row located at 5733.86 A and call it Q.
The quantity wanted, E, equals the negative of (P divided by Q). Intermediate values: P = 0.43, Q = -0.2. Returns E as 2.1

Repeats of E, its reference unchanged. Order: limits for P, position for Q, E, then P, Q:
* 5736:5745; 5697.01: -7.6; 0.25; 0.0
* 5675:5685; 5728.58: 0.8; 0.34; -0.4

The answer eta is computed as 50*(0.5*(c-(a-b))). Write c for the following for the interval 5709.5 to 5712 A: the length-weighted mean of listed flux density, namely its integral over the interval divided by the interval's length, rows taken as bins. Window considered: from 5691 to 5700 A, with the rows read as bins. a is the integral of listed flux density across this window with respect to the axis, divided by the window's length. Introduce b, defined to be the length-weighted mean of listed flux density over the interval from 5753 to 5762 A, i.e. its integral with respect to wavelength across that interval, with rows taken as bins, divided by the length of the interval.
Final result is 536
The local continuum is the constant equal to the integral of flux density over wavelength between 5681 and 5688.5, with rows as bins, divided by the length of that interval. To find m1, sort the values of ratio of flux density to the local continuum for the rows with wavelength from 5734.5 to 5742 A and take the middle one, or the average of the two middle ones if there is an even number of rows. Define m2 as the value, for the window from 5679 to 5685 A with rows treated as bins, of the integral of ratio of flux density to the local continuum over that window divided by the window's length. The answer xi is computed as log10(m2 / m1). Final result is 0.004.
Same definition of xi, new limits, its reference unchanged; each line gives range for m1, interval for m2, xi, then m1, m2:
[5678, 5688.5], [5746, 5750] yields 0.000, 0.99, 0.99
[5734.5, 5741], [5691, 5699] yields 0.004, 1.00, 1.01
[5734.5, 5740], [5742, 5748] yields -0.009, 1.01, 0.99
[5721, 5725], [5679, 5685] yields 0.002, 1.00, 1.00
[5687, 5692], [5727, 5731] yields -0.006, 1.00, 0.99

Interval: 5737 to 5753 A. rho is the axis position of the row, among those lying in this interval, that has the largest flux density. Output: 5749.72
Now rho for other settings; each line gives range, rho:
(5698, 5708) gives 5698.32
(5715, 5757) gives 5716.72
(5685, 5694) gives 5691.76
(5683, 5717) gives 5716.72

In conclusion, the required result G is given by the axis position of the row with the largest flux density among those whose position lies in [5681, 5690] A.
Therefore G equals 5683.90 A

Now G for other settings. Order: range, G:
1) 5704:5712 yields 5707.51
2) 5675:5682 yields 5676.06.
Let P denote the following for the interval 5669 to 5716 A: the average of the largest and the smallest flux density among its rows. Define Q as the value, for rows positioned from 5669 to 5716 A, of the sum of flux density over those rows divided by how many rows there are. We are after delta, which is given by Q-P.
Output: 0.33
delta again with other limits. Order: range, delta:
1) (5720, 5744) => 0.00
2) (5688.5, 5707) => 0.18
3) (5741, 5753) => -0.13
